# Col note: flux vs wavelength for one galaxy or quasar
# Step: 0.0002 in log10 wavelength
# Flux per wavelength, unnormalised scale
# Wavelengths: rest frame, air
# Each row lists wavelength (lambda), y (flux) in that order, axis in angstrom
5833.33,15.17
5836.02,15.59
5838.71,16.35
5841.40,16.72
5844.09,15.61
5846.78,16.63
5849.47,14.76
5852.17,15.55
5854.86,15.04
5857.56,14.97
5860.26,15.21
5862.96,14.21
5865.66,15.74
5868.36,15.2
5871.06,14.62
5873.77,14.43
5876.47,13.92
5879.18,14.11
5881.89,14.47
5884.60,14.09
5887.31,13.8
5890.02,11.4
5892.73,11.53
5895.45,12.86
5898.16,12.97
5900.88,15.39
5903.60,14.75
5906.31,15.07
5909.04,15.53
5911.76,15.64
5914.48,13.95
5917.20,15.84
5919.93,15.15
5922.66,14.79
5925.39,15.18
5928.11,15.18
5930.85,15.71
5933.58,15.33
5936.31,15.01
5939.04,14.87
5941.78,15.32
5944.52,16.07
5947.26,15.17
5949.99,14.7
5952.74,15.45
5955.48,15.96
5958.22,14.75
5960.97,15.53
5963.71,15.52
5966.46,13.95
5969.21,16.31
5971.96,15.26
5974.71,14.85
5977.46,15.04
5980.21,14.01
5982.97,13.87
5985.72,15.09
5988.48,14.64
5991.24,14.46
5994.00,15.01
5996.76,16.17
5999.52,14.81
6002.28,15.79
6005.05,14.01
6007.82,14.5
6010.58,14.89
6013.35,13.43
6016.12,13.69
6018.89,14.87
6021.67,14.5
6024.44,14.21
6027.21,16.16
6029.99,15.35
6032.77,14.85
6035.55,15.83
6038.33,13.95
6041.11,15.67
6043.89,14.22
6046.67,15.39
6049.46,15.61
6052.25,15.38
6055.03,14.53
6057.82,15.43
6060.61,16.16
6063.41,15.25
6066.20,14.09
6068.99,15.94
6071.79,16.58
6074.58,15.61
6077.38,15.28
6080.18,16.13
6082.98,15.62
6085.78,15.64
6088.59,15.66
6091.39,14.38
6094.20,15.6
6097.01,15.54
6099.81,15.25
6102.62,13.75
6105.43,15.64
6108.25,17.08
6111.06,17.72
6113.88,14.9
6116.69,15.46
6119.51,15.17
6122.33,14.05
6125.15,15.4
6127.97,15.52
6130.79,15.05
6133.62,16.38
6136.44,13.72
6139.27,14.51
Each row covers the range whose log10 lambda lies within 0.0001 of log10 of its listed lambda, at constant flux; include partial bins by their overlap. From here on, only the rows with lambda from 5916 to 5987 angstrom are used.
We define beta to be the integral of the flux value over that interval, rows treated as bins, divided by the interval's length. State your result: 15.15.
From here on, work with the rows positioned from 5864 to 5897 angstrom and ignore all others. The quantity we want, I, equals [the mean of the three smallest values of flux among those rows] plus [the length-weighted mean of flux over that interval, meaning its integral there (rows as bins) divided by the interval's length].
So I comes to 25.8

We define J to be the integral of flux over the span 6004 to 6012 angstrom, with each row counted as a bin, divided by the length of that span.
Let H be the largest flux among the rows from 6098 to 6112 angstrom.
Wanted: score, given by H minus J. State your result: 3.2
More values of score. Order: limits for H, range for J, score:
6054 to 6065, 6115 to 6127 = 1.1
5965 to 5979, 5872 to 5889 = 2.2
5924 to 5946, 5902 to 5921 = 0.9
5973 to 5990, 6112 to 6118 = -0.3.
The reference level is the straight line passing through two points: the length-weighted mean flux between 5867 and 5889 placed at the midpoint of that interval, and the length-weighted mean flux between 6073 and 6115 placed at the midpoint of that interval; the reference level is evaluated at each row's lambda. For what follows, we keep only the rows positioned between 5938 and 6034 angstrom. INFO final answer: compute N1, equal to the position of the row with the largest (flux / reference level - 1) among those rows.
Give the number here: 5969.21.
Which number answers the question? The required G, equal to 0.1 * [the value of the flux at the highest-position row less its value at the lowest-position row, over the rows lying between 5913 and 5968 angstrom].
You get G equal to 0.000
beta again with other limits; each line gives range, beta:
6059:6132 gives 15.48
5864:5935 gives 14.49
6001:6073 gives 15.01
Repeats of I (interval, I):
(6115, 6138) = 29.4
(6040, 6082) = 29.7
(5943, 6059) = 28.6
